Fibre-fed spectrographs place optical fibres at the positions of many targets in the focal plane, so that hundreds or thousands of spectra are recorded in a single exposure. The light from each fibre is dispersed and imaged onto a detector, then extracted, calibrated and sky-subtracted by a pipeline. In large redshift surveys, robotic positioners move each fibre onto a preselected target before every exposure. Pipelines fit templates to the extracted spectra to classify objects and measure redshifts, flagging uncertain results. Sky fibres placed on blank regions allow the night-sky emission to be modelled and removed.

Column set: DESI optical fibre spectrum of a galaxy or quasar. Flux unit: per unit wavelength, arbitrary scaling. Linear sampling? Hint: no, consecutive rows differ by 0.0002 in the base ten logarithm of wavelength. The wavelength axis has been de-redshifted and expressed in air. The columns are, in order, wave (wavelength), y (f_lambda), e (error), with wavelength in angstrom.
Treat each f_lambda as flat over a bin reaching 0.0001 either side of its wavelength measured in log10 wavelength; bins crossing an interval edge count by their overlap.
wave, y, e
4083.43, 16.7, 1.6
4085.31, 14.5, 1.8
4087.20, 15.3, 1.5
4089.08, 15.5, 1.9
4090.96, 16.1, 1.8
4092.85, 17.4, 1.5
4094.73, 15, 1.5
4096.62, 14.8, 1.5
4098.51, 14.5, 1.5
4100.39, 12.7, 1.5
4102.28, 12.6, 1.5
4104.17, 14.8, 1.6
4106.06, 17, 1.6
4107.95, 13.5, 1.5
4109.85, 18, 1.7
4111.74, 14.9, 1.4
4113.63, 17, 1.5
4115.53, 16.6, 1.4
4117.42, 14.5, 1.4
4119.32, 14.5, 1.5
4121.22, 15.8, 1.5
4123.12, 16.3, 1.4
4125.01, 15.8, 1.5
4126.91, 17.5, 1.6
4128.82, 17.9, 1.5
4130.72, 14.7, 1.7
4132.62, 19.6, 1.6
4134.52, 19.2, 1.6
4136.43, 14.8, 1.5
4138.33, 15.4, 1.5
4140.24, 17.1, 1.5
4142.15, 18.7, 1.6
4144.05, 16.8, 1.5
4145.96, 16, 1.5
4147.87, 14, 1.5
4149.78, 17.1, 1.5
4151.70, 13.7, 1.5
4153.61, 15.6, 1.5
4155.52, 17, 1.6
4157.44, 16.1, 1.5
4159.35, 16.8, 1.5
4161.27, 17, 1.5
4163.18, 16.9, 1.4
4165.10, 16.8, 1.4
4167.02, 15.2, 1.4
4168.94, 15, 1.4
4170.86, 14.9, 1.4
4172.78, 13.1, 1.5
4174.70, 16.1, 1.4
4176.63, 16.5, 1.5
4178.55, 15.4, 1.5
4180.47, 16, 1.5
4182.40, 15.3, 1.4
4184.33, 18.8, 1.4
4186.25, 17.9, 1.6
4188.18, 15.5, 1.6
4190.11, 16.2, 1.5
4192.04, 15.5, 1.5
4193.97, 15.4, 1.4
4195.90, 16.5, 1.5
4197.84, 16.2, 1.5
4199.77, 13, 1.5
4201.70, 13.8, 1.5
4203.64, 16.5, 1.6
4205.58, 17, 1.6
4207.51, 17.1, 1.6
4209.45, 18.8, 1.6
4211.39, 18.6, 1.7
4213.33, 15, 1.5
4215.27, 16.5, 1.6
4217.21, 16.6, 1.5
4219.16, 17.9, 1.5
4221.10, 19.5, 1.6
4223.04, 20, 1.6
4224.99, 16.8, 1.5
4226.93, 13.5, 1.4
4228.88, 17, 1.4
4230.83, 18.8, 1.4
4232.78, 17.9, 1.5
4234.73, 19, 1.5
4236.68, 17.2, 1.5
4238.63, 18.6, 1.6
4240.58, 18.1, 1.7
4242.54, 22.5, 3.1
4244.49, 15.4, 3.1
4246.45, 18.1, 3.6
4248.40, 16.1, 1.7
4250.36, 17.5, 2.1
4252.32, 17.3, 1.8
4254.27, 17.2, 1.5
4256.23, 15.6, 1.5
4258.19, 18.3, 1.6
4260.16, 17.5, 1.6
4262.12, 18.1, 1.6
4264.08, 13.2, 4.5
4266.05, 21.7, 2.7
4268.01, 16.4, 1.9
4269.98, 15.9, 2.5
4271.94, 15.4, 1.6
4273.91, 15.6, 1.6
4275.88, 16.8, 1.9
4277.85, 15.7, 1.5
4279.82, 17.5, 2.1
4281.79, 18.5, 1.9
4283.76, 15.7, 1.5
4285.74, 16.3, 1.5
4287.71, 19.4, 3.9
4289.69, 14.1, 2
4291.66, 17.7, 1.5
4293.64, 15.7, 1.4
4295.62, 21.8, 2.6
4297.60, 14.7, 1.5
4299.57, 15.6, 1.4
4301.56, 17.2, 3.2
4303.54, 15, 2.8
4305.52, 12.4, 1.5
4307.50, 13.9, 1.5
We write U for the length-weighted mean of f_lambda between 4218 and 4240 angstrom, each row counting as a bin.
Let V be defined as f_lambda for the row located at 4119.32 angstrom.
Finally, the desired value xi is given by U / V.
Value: 1.23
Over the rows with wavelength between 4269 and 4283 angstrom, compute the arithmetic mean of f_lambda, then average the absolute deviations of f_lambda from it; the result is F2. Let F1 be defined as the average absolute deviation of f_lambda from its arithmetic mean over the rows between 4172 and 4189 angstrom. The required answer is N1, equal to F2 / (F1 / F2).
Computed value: 0.82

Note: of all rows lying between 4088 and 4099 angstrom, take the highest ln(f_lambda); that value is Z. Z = 2.86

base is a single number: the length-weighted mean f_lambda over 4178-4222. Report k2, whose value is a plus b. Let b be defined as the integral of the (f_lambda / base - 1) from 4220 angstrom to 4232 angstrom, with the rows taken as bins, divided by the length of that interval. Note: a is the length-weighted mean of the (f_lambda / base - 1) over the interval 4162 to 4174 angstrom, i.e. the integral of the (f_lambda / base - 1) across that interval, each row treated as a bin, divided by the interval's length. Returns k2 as 0.000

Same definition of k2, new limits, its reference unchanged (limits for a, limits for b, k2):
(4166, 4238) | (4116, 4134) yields -0.006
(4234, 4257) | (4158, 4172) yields 0.048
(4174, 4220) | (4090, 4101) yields -0.090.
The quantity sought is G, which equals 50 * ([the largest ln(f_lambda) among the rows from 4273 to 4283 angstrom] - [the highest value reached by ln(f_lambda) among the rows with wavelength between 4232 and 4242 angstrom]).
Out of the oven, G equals -1.3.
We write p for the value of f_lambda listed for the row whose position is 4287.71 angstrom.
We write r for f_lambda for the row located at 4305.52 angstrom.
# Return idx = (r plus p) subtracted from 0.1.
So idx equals -31.7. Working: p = 19.4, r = 12.4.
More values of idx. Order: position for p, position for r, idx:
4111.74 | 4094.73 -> -29.8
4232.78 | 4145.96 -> -33.8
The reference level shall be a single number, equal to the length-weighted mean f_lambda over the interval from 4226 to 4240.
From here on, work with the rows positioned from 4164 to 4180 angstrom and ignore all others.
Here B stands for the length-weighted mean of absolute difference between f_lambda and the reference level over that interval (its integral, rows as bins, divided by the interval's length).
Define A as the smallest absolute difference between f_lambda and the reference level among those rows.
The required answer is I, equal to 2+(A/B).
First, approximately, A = 0.66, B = 2.05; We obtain 2.32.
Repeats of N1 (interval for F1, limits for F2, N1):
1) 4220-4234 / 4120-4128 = 0.21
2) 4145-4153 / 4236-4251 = 1.43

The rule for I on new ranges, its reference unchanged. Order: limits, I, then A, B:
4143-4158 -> 2.21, 0.36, 1.68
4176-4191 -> 2.30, 0.44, 1.47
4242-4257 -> 2.03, 0.04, 1.32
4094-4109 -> 2.15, 0.46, 3.09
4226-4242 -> 2.20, 0.26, 1.32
